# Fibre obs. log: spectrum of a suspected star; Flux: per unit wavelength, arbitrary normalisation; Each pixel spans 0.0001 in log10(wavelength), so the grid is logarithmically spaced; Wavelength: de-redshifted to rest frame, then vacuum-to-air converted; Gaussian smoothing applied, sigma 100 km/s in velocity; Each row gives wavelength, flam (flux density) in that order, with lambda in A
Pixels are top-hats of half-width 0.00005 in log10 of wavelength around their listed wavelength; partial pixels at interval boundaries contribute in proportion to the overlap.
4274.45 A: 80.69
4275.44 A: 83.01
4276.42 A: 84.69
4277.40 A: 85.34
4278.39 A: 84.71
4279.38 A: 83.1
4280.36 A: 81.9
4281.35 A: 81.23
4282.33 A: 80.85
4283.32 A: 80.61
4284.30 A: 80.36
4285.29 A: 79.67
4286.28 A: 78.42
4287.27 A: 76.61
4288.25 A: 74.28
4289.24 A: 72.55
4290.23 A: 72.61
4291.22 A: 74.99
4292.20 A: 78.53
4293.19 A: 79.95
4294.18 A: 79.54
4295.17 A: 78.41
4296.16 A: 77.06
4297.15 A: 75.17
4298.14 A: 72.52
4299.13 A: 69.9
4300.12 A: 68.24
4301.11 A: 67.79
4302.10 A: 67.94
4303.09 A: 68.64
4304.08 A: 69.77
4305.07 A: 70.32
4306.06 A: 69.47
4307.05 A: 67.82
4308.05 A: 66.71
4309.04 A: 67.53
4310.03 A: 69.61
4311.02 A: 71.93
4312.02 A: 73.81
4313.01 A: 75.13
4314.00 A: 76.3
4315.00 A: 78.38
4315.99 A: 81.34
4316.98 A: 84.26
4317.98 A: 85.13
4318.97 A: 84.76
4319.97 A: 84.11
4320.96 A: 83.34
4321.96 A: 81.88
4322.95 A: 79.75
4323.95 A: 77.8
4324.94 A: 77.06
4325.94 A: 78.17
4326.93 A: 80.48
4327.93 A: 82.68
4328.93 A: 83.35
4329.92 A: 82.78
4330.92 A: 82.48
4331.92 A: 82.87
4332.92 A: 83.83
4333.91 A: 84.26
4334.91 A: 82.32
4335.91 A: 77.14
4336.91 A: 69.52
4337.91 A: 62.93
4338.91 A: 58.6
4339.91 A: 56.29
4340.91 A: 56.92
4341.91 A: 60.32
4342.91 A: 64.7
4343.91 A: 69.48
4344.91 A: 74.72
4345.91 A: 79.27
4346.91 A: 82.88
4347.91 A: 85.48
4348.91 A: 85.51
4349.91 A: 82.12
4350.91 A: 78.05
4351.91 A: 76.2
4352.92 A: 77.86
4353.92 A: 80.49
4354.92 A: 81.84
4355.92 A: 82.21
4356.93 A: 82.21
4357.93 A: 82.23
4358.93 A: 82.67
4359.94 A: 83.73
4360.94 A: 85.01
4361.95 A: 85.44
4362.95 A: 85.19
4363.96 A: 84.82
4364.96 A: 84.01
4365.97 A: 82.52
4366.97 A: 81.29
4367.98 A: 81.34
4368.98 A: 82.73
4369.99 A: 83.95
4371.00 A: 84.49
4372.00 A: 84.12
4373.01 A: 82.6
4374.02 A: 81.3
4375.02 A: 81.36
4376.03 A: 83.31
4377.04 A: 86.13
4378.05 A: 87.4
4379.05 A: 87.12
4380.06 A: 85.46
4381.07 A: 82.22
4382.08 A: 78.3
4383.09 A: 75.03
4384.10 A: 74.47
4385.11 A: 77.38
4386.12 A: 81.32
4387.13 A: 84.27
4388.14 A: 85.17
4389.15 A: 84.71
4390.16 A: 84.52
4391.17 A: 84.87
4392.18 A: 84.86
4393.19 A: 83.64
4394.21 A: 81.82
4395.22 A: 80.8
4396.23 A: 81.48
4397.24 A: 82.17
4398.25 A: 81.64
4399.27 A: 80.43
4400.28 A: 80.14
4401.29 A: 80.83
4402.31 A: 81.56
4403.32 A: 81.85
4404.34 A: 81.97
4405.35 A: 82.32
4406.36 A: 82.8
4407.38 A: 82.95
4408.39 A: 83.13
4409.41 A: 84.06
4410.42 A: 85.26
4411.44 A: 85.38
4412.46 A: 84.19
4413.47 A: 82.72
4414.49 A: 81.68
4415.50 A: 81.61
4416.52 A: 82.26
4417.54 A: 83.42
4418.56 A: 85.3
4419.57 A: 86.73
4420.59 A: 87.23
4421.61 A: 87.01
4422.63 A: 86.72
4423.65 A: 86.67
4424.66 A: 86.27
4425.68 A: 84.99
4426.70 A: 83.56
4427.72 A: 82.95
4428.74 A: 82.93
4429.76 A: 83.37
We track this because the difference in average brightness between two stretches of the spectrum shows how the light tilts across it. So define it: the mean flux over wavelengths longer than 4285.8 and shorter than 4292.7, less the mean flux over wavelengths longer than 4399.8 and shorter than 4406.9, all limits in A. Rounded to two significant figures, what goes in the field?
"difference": -6.2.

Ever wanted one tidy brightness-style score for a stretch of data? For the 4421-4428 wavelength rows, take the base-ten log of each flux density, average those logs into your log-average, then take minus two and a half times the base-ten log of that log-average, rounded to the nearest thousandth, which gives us -0.715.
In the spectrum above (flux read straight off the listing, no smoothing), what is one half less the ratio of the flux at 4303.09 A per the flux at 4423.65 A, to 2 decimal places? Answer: -0.29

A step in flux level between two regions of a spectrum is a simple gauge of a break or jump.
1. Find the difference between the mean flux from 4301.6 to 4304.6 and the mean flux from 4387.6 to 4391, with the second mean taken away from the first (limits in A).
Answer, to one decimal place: -16.0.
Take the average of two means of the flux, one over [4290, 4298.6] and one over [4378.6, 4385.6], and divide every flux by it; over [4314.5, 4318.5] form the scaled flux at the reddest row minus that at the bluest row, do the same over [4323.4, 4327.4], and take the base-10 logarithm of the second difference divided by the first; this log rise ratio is -0.4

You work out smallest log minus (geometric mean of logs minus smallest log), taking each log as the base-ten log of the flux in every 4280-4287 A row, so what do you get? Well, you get 1.88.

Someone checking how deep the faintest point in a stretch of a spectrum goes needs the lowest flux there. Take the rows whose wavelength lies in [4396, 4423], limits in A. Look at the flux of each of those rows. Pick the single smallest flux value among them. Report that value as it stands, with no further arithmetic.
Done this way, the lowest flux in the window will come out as 80.14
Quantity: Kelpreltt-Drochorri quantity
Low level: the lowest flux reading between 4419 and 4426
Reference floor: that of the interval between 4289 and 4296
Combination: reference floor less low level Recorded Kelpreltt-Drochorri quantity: -12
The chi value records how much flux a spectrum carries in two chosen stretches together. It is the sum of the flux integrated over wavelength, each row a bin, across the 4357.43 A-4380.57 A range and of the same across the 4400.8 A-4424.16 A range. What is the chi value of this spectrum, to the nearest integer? 3898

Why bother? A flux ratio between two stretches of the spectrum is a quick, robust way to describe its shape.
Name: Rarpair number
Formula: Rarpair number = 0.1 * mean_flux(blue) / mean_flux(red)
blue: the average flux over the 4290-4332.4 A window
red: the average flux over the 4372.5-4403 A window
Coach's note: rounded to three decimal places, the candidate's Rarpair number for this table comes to 0.093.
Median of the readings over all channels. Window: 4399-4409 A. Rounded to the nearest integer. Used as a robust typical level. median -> 82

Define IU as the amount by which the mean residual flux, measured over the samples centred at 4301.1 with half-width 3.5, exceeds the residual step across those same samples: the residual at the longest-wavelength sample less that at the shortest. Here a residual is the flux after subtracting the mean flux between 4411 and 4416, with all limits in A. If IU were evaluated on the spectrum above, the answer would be -11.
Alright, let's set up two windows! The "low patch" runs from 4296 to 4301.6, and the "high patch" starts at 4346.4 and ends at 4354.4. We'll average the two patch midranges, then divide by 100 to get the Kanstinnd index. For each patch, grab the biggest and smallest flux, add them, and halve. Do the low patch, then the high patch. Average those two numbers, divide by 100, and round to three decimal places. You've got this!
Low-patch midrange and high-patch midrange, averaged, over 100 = 0.766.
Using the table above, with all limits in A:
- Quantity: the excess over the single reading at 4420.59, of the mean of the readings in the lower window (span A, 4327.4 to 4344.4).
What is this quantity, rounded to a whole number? -14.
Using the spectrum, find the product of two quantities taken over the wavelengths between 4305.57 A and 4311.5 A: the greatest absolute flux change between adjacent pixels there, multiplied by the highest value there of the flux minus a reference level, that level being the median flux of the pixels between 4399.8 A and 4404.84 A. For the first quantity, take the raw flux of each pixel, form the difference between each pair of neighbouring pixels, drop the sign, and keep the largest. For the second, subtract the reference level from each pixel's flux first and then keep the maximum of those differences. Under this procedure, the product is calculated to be -22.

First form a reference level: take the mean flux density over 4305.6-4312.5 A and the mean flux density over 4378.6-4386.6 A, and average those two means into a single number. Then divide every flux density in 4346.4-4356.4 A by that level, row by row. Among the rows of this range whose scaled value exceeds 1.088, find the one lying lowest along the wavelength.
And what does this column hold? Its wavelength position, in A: 4346.91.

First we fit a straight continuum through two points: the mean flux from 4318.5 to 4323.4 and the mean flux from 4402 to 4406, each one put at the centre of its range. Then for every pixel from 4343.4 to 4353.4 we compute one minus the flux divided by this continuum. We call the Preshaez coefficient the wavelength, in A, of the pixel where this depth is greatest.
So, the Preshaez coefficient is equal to 4343.91 A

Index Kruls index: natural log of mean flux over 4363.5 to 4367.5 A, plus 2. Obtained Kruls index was 6.421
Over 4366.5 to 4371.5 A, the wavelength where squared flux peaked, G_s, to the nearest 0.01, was 4371.00 A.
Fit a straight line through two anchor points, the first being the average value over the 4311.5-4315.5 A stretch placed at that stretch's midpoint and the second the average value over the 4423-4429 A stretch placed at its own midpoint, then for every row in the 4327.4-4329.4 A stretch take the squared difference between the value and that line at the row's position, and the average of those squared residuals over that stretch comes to 36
